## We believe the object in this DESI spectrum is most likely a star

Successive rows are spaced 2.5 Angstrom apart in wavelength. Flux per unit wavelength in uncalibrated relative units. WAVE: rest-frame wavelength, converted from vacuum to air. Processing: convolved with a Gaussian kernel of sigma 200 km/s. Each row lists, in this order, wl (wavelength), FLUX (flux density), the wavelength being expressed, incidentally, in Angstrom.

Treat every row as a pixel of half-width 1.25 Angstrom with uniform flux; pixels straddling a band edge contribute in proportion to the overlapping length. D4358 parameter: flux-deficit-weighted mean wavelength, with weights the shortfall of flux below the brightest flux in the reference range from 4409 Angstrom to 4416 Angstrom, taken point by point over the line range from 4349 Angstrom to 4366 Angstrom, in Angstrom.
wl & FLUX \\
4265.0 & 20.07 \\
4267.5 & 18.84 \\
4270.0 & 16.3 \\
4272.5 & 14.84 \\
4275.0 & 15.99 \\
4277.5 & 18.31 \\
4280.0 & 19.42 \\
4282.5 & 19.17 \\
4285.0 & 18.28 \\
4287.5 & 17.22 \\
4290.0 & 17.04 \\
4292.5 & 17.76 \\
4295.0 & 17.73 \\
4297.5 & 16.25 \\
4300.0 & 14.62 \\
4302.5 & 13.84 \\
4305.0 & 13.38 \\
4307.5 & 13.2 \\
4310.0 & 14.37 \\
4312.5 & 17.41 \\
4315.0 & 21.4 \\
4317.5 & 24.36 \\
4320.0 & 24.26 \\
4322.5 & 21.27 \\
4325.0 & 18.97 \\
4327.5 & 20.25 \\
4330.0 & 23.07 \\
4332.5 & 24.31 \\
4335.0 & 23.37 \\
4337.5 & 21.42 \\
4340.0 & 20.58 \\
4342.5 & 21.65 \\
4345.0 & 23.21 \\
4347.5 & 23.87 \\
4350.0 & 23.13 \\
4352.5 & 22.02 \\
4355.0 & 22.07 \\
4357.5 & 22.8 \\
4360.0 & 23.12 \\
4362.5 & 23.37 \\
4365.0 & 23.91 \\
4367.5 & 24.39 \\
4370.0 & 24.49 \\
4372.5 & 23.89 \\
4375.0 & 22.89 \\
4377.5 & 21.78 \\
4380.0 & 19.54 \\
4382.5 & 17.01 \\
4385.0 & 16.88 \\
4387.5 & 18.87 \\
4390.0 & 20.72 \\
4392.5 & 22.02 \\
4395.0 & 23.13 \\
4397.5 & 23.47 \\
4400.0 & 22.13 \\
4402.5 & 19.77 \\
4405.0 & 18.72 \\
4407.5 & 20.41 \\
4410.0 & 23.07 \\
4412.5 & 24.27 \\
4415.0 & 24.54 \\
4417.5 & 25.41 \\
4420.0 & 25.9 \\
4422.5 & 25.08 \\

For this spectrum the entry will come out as 4356.2 Angstrom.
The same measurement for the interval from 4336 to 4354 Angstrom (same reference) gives 4343.6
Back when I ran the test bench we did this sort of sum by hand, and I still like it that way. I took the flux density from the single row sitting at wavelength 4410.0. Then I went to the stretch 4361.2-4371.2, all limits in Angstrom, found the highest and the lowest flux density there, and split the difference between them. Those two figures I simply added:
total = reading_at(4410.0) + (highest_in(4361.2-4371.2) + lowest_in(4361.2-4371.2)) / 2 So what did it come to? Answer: 47.0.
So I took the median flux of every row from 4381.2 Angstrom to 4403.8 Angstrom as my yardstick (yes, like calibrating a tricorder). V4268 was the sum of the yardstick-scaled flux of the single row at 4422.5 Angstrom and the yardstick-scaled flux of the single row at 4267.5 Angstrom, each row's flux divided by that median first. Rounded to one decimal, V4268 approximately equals 2.1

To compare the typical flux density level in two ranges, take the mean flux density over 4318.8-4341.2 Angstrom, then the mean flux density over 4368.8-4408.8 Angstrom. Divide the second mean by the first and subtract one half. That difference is 0.46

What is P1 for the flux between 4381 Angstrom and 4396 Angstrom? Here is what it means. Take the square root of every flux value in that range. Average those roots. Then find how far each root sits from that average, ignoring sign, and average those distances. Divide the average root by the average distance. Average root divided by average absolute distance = 18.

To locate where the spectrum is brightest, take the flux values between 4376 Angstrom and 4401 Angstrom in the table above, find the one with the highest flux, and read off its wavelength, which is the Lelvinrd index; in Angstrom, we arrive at 4397.5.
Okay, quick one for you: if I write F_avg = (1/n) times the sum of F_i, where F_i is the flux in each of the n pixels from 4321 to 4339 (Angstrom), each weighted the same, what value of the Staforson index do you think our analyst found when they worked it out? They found 21.8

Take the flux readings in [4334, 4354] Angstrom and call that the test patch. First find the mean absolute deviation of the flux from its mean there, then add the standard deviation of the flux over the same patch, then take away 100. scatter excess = -97.9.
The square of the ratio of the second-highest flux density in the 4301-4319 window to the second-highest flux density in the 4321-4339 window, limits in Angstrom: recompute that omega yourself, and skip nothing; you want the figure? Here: 0.84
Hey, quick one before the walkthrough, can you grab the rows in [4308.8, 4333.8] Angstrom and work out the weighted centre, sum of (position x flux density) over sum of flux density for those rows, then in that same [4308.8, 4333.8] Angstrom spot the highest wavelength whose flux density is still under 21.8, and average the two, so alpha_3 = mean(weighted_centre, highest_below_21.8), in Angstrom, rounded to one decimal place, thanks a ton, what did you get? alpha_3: 4324.7 Angstrom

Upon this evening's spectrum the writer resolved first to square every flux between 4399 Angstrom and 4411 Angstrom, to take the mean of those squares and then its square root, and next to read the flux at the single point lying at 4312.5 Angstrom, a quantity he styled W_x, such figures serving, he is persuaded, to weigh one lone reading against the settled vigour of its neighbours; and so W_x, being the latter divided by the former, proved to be 0.83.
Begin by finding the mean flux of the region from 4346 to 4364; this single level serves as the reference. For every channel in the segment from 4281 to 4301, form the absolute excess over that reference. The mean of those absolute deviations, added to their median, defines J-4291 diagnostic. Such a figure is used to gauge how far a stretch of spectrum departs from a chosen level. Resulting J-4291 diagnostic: 11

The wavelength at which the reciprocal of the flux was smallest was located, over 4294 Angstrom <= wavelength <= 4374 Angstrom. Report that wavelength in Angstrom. 4370.0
